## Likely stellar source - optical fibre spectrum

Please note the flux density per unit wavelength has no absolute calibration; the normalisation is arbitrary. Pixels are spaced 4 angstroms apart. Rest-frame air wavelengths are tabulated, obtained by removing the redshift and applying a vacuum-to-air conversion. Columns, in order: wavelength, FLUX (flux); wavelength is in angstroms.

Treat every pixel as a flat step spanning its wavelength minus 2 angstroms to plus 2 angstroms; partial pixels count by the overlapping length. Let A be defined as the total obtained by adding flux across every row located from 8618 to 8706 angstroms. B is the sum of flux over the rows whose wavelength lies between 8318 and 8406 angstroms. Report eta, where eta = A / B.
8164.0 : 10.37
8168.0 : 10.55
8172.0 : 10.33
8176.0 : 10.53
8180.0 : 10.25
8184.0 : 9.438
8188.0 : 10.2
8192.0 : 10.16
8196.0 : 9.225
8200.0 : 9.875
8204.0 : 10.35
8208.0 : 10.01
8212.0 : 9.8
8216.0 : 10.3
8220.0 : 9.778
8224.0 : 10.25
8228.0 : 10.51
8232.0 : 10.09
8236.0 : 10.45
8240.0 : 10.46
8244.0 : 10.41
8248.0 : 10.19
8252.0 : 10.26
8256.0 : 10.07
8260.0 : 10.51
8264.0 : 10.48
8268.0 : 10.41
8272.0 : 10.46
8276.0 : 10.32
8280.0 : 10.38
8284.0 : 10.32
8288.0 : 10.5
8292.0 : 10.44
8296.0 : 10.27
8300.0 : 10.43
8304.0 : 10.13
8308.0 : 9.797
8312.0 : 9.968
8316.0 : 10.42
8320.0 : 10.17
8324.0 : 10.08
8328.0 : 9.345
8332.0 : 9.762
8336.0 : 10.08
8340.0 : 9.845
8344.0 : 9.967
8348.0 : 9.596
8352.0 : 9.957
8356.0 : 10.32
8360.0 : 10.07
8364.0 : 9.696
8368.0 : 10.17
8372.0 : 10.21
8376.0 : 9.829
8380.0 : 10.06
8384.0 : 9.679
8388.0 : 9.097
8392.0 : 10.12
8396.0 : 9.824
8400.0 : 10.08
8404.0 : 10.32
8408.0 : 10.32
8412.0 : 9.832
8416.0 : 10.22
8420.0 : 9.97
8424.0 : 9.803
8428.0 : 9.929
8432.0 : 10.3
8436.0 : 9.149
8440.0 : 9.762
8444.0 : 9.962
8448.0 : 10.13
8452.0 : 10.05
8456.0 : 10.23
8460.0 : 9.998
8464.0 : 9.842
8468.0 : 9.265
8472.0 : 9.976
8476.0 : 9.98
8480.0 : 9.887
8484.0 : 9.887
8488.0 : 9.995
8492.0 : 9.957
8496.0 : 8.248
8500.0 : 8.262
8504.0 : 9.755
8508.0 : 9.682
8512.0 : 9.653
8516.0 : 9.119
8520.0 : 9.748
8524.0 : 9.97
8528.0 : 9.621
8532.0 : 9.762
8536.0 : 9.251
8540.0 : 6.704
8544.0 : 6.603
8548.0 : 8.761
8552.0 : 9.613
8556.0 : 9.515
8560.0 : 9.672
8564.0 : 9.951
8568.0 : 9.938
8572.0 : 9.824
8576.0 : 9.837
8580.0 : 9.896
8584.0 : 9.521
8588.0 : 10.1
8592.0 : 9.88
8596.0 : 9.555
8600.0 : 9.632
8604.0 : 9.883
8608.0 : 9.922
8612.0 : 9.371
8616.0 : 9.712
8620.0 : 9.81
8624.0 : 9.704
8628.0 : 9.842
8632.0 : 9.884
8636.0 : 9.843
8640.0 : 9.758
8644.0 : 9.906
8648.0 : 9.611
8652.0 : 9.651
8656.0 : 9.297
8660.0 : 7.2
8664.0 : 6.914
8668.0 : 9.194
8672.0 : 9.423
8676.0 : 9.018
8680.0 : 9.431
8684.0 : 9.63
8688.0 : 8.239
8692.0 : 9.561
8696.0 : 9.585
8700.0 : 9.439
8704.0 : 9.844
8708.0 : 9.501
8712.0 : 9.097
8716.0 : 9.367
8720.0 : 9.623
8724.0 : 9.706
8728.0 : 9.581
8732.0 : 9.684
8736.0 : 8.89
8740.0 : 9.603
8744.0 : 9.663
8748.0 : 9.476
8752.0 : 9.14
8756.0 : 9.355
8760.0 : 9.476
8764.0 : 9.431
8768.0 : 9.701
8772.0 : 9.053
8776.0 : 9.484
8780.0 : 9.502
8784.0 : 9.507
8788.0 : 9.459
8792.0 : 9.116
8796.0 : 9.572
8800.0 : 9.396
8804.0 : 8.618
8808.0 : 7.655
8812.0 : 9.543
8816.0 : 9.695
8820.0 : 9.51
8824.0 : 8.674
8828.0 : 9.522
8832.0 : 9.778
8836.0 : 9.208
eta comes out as 0.94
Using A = 205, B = 218.3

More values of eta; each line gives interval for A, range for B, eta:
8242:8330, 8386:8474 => 1.03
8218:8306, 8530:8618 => 1.10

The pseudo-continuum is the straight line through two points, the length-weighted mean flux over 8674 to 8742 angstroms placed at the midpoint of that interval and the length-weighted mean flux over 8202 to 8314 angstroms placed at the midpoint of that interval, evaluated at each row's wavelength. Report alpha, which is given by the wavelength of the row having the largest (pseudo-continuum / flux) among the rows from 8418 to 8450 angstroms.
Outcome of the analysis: 8436.0 angstroms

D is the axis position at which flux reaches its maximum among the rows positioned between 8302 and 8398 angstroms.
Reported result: 8316.0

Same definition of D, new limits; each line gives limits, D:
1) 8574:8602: 8588.0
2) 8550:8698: 8588.0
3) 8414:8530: 8432.0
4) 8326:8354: 8336.0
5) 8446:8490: 8456.0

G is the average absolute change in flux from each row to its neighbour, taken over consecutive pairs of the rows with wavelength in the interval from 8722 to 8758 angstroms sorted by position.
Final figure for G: 0.32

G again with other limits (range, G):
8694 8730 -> 0.25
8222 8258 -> 0.20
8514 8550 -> 0.83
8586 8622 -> 0.24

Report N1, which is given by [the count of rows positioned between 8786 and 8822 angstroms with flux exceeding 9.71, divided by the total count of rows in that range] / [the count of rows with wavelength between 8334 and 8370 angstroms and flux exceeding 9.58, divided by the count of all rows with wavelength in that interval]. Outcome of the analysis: 0.0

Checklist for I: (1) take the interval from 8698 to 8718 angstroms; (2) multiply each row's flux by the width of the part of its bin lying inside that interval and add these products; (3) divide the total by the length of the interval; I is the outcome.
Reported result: 9.4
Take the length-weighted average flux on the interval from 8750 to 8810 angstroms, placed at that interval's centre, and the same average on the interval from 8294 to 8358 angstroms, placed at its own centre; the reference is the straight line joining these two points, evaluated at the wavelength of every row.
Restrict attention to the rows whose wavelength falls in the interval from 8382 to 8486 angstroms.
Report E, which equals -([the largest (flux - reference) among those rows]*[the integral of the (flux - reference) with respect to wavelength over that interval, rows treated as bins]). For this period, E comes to -4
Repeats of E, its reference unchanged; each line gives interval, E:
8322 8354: 0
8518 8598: 10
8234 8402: -6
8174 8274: 0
